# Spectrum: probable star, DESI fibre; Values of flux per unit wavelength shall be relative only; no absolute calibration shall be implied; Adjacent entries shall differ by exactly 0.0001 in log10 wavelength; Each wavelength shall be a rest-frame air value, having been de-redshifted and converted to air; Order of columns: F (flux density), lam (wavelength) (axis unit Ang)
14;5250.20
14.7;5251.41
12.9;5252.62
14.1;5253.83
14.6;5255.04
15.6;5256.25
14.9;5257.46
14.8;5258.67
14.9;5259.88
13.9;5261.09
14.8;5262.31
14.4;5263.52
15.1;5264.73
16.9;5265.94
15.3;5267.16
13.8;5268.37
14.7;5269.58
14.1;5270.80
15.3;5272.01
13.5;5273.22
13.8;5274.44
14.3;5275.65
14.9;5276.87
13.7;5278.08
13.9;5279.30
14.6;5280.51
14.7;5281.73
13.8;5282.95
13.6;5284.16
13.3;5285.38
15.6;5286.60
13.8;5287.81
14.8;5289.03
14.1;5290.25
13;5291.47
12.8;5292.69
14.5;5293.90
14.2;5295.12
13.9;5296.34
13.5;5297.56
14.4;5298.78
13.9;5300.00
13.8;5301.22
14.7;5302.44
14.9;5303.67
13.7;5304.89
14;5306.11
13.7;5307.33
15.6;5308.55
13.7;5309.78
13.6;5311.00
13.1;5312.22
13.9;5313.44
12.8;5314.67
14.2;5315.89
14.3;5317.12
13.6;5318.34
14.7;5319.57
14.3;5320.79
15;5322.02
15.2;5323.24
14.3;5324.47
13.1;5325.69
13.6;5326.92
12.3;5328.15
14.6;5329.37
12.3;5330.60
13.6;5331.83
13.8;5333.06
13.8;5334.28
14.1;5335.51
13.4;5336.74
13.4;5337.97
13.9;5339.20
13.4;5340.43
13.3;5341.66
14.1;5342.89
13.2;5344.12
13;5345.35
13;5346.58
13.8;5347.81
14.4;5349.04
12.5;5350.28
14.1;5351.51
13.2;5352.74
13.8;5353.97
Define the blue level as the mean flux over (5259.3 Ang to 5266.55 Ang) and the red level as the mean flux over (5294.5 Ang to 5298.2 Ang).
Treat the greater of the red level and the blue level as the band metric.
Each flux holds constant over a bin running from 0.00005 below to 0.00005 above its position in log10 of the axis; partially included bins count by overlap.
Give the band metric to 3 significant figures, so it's 15.0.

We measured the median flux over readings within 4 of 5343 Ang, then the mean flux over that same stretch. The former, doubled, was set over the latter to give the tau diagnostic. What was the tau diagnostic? 1.98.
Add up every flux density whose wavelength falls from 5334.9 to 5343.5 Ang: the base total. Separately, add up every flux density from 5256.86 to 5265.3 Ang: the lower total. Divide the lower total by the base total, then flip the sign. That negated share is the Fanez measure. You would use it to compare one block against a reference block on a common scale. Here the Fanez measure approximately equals -1.08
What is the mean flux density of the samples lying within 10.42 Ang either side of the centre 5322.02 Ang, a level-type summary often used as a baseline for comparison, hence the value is 13.8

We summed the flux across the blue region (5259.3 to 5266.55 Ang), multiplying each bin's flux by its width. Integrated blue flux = 109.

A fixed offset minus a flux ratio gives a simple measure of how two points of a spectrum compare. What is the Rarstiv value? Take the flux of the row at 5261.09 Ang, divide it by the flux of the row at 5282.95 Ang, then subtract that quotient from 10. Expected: 8.99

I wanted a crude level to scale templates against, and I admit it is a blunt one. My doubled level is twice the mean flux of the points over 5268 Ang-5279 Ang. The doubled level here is 28.5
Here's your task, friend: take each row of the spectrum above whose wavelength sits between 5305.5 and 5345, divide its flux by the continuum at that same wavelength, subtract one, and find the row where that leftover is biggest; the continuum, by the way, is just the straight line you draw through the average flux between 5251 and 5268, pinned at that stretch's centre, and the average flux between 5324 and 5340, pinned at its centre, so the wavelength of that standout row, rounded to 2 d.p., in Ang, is 5308.55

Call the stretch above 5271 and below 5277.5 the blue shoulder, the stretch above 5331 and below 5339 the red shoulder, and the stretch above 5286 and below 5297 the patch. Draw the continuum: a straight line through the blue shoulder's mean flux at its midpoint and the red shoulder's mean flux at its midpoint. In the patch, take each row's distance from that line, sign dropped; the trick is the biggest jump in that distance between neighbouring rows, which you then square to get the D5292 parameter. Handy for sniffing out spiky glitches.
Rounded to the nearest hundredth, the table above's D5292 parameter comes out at 1.18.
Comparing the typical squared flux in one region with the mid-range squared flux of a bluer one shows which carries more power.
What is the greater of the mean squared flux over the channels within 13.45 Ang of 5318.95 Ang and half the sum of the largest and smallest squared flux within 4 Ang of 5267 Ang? 238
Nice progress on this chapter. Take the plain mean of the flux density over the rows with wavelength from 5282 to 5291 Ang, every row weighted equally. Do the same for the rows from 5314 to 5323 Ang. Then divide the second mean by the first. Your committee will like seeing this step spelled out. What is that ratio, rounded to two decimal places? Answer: 1.00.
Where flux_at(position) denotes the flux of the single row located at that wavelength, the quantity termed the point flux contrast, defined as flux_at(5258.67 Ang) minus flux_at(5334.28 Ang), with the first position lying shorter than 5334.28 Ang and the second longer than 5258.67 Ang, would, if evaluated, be 1.0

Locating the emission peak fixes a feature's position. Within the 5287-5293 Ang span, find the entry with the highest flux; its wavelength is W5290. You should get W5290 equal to 5289.03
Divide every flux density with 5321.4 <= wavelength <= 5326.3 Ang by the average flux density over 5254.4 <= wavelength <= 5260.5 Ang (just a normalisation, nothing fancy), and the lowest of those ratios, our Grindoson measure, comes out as 0.88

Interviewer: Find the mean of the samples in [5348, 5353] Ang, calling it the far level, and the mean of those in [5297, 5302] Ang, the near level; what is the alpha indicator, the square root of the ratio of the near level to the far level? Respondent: 1.01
